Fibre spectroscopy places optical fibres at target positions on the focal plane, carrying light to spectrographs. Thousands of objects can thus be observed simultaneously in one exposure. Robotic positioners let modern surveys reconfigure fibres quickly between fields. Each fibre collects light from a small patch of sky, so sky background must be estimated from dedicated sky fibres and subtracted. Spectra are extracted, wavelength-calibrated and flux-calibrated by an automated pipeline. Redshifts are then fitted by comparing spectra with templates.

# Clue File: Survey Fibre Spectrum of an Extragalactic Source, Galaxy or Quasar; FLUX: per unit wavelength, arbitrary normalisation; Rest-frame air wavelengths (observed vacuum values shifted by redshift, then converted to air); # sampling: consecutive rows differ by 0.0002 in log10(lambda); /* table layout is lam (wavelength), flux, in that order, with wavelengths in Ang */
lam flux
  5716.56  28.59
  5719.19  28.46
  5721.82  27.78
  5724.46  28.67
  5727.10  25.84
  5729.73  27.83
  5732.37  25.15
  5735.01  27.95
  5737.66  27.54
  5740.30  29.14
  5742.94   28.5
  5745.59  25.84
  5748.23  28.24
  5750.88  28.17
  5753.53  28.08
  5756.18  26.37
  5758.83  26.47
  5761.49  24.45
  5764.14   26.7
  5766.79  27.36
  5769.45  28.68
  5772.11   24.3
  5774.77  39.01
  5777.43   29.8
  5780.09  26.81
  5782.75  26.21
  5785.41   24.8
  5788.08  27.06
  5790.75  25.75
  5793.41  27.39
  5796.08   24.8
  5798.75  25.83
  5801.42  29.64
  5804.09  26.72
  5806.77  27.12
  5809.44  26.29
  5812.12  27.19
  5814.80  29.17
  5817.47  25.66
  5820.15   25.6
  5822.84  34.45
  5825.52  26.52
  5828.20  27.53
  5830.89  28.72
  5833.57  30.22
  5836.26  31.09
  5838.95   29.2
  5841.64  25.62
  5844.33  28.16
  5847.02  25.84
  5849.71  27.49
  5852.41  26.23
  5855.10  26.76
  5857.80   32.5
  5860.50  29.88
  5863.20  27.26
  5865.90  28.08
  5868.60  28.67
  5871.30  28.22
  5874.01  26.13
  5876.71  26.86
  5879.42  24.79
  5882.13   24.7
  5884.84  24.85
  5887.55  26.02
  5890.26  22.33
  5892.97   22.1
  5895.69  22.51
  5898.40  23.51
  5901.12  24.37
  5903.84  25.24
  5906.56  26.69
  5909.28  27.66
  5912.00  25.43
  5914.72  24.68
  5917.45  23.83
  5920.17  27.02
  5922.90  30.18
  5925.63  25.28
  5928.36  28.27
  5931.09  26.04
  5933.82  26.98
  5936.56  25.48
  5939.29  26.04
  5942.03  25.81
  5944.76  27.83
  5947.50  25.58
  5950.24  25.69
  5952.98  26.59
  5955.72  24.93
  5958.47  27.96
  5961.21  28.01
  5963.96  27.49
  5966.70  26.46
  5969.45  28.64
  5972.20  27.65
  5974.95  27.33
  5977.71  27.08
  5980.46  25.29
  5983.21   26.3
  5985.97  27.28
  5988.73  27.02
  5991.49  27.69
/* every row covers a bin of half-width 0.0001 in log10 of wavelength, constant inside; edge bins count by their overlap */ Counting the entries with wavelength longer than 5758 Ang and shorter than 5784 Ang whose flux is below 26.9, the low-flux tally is 6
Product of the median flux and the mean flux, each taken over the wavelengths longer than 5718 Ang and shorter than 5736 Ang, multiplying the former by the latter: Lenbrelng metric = 762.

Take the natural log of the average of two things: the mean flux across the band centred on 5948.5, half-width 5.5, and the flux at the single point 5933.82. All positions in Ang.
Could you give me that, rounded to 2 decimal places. 3.28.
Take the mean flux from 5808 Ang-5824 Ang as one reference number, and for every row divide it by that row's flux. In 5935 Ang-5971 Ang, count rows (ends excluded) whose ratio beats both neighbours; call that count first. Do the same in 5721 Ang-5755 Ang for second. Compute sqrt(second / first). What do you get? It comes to 1.0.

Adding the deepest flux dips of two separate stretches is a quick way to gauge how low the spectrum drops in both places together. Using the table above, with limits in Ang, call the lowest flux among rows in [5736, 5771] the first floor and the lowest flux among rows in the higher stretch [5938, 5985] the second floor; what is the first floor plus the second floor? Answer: 49.4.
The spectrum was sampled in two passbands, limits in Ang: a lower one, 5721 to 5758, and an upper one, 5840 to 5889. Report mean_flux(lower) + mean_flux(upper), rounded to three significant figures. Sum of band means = 54.6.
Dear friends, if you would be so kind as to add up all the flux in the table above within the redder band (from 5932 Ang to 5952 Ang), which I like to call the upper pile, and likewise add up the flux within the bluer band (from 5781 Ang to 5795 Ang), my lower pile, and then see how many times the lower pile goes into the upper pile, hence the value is 1.4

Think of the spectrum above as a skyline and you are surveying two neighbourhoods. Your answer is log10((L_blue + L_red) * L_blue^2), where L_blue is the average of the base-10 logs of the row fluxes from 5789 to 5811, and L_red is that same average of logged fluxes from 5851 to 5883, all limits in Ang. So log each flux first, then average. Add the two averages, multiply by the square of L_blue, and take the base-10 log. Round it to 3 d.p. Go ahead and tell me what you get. 0.765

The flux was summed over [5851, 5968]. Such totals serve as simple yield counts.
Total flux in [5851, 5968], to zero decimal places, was 1131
